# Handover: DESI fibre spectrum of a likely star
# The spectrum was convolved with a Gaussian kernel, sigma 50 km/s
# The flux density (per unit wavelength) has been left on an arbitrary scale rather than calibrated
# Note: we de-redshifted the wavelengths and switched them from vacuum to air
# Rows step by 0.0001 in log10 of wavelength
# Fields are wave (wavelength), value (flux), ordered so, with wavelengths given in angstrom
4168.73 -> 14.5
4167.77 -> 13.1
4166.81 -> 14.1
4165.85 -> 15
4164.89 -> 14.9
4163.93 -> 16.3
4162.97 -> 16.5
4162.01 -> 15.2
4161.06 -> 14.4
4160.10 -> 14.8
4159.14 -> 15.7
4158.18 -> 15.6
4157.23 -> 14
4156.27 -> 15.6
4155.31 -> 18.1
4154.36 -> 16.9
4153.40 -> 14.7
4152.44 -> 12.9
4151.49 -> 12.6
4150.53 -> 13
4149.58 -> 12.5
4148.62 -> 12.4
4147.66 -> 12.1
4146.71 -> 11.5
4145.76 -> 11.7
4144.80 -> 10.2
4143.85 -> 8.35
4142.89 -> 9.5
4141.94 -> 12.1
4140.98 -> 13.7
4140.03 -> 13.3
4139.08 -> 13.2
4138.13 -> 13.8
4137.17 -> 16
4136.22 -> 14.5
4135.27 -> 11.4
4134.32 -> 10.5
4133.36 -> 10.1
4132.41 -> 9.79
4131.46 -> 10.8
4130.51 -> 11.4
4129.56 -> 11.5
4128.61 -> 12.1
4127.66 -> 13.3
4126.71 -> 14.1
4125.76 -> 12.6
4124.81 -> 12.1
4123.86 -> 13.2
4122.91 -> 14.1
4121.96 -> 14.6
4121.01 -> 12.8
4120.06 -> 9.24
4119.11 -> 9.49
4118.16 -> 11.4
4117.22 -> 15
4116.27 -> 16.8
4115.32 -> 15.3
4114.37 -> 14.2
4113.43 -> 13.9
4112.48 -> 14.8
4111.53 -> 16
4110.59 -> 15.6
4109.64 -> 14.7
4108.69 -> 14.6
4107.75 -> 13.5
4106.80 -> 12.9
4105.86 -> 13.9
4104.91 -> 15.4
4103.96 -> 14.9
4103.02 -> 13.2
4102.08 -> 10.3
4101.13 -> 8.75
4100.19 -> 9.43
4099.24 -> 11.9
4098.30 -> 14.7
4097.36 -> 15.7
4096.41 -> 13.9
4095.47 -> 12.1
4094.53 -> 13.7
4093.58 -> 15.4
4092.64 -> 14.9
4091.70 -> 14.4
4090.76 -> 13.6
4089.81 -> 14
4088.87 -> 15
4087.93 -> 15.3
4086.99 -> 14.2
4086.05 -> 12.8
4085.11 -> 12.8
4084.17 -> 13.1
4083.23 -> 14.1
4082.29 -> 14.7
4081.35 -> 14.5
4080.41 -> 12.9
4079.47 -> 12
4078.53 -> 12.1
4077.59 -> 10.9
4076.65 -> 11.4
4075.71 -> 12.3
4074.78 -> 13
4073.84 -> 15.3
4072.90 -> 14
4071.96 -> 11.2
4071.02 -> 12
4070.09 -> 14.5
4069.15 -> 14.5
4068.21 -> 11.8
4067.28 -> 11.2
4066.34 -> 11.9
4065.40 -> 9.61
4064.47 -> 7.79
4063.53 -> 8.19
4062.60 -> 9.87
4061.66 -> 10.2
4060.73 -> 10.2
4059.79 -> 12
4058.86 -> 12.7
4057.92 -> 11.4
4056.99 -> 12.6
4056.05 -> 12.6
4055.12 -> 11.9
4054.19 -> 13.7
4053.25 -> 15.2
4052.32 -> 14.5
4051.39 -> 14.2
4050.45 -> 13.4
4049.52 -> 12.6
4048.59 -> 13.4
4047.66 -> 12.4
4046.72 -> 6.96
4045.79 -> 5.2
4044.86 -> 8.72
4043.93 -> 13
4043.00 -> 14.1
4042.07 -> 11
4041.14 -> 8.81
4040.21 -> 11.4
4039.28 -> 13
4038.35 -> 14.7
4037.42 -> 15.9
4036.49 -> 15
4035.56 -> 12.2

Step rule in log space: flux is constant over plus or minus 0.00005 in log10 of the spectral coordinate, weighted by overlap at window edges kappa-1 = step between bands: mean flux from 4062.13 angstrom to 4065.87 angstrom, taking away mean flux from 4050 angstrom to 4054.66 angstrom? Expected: -5.3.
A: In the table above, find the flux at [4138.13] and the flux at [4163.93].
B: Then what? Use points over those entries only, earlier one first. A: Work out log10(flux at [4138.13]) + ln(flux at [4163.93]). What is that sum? 3.93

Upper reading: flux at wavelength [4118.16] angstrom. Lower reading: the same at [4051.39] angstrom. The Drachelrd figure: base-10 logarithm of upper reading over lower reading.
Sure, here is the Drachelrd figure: -0.10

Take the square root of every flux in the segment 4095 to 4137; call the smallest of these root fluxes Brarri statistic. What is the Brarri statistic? 2.96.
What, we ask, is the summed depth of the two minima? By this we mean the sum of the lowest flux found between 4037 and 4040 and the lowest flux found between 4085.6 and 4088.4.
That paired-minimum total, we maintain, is 26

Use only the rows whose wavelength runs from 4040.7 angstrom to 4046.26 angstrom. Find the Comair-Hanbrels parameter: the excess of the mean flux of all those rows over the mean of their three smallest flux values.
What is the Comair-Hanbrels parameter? 2.6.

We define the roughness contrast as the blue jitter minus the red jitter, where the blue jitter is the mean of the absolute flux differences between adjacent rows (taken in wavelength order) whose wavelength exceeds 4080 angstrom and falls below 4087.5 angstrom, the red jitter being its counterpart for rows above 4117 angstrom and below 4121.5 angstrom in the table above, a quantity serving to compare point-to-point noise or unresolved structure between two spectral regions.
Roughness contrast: -1.6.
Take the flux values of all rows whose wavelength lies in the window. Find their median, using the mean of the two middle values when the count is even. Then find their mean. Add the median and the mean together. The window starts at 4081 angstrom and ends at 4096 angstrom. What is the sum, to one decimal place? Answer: 28.2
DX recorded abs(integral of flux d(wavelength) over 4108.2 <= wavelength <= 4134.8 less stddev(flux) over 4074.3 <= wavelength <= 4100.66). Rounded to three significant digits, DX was 344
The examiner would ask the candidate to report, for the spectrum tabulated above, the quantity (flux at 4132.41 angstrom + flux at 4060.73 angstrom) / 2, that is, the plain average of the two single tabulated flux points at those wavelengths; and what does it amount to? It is 10.0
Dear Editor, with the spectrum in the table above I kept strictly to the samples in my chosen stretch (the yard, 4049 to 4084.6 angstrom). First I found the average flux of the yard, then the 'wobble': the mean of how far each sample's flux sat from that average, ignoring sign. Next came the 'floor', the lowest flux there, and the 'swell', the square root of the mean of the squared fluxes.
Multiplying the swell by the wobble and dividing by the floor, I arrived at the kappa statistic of 2.3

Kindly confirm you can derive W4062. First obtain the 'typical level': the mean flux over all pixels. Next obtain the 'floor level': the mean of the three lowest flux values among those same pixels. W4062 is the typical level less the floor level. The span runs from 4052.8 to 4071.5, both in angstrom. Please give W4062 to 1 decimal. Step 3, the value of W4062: 3.2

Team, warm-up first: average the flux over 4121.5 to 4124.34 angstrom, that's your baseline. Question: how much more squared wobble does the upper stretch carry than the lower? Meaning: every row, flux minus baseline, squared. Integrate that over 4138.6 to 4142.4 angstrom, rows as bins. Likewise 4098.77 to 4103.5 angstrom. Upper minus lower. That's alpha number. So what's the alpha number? -58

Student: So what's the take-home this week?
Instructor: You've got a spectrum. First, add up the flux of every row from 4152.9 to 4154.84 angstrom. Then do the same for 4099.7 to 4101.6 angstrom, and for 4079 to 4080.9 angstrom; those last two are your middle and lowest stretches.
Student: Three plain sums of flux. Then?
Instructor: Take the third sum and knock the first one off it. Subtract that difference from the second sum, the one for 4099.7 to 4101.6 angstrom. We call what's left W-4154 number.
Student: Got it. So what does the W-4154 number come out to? 25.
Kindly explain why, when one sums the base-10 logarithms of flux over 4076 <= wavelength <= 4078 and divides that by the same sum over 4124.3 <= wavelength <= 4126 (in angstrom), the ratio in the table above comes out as 0.96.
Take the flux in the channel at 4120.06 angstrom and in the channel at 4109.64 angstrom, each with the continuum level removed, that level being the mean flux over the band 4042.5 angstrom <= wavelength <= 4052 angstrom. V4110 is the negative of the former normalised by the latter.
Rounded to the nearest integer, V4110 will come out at 1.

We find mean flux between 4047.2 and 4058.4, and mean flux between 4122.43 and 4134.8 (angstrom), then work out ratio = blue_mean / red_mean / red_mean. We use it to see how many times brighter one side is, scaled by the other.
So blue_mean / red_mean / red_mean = 0.092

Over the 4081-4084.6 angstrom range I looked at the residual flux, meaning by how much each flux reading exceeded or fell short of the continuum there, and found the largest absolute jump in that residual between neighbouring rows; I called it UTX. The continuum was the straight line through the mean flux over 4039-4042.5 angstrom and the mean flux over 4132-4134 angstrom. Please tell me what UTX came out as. 1.0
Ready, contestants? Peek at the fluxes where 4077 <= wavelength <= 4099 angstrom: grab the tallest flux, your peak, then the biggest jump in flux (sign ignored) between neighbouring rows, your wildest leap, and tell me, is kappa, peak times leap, 28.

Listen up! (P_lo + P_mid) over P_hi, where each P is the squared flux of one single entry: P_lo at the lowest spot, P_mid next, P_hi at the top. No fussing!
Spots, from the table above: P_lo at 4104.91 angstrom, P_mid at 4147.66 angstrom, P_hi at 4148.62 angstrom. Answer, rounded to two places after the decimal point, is 2.49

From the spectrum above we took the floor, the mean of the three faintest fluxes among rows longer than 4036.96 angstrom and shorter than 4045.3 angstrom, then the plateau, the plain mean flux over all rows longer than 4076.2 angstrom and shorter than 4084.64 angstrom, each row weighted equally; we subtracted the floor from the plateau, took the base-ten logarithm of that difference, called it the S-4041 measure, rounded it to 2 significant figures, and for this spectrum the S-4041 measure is 0.52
